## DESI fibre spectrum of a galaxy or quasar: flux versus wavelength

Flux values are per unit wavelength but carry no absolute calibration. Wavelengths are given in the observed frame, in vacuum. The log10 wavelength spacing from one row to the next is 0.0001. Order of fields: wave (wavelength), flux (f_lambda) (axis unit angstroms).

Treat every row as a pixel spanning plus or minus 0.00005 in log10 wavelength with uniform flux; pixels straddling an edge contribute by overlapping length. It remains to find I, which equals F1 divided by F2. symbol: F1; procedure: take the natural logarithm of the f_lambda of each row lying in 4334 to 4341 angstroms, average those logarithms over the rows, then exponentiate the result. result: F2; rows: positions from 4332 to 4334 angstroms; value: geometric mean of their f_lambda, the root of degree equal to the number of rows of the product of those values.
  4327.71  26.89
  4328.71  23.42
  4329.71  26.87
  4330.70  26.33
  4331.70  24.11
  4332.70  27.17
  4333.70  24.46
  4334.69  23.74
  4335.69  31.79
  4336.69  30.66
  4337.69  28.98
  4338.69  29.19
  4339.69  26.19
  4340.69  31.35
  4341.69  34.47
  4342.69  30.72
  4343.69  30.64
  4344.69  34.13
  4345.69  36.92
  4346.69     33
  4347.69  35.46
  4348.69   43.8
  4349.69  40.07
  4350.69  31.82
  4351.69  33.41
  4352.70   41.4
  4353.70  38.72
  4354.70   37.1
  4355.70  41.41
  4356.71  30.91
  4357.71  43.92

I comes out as 1.1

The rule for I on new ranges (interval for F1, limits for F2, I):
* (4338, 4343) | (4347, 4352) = 0.8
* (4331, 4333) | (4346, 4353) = 0.7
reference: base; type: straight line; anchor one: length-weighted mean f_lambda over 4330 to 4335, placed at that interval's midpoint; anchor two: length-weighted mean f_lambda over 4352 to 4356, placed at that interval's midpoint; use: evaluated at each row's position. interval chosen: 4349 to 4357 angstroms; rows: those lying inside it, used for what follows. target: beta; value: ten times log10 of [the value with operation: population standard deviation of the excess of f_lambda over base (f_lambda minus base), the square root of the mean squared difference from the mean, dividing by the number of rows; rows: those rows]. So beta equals 6.4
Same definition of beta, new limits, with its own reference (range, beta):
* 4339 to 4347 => 3.6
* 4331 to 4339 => 3.5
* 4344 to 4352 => 6.1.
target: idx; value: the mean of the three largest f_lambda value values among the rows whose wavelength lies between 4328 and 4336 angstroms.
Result 29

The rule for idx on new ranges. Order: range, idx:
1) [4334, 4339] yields 31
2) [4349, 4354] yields 40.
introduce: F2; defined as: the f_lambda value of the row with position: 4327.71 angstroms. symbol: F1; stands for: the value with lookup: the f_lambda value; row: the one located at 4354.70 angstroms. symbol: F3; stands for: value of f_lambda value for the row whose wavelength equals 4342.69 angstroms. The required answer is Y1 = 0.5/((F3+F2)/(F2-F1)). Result -0.09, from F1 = 37.1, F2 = 26.89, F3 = 30.72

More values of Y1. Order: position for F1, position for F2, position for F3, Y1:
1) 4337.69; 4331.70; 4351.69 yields -0.04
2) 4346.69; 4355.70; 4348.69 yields 0.05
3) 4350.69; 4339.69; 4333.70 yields -0.06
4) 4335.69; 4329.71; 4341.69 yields -0.04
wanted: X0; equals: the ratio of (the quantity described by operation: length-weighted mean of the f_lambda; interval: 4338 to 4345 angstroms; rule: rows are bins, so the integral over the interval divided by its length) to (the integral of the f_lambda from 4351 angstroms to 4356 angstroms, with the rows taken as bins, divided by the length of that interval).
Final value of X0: 0.81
